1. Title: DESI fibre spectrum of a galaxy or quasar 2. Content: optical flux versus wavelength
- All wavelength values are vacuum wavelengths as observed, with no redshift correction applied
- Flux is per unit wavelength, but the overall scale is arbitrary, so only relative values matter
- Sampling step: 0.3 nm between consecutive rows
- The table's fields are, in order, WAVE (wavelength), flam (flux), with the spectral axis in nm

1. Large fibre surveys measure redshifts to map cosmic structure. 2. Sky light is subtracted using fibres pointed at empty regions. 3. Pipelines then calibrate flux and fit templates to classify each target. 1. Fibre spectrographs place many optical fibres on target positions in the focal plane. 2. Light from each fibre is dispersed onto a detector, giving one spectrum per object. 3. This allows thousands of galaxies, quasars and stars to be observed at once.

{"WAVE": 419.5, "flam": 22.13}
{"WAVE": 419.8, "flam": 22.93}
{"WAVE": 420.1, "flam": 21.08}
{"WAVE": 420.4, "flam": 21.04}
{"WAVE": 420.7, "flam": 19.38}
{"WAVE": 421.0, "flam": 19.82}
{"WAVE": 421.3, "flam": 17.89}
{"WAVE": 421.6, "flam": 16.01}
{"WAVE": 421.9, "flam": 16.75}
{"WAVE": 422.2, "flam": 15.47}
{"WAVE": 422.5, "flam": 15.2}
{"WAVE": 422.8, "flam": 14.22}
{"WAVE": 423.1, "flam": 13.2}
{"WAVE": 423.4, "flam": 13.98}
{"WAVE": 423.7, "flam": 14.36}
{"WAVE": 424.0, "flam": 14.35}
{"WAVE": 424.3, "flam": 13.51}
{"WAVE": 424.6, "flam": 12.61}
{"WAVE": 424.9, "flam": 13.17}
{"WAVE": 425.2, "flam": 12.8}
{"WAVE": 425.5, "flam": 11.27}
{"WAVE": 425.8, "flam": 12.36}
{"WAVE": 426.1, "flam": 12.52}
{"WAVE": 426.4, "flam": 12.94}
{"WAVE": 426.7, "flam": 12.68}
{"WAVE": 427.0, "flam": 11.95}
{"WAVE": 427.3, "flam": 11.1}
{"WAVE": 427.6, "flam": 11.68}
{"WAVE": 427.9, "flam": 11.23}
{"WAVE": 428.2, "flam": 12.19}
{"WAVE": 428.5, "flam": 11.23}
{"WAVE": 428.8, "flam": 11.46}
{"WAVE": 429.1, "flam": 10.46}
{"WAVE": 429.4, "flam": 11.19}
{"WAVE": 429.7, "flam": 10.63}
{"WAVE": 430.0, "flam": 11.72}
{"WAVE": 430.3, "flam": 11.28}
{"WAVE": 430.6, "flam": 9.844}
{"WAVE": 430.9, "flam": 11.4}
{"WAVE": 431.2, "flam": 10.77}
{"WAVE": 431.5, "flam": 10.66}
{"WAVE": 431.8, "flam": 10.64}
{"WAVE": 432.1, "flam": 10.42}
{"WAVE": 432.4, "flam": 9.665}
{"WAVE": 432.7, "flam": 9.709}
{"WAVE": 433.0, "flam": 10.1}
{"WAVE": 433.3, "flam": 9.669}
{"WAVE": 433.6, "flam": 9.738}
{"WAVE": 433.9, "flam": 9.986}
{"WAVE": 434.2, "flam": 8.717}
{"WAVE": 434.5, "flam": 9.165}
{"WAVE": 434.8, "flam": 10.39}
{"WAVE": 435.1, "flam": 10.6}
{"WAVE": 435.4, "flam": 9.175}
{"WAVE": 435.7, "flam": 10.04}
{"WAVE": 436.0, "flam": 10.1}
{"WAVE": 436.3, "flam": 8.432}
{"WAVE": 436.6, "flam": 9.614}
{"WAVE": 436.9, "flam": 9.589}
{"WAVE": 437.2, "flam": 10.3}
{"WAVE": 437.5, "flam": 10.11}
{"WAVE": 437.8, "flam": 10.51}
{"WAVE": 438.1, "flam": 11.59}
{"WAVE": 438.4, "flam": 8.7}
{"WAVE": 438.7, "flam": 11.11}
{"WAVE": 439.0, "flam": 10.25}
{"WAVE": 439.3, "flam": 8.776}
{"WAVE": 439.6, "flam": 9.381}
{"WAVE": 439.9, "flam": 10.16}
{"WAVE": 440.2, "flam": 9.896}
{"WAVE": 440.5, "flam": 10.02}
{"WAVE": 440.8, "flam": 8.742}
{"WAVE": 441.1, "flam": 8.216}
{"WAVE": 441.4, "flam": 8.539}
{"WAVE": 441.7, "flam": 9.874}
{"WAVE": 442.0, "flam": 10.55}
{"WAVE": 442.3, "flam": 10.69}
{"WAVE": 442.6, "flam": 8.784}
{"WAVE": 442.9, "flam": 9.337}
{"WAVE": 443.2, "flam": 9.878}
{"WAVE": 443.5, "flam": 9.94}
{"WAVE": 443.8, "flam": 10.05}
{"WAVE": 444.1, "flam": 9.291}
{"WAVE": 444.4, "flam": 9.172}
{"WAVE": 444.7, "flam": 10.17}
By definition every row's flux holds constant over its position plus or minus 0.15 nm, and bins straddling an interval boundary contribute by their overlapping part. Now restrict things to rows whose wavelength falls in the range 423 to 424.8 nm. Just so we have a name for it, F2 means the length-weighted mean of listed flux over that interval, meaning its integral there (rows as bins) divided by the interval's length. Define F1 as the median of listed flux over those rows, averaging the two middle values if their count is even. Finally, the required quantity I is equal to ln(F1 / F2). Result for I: 0.006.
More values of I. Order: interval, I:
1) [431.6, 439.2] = 0.011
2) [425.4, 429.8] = -0.019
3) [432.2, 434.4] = 0.005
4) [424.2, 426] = 0.009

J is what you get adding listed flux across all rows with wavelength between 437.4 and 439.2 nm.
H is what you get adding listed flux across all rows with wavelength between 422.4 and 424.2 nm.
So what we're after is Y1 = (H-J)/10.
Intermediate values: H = 85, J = 62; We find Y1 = 2.3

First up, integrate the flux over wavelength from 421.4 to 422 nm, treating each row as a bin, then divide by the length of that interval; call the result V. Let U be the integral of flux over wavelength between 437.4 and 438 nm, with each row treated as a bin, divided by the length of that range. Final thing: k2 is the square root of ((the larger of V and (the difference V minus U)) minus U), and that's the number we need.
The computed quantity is 2.46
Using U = 10.4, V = 16.5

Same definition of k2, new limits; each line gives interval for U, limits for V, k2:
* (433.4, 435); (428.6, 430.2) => 1.21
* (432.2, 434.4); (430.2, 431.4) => 1.07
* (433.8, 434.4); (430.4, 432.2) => 1.17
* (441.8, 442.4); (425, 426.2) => 1.31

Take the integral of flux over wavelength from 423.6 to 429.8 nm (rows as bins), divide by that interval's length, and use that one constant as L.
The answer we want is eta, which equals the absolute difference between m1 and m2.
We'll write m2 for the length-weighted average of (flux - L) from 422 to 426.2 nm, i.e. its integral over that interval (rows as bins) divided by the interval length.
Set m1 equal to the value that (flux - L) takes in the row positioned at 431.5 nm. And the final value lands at 2.9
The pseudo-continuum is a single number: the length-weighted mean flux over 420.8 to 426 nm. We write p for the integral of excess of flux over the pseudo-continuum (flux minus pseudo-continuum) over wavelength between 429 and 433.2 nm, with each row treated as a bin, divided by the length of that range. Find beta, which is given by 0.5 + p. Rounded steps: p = -4.0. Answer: -3.5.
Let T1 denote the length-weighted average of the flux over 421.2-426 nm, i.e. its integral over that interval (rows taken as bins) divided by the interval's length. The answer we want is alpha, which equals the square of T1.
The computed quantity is 200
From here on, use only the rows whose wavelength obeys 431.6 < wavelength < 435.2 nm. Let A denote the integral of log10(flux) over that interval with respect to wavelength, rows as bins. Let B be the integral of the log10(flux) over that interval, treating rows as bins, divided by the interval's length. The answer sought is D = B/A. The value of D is 0.278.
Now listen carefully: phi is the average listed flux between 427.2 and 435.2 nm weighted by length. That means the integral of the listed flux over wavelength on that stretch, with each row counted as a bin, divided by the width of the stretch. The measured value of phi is 10.6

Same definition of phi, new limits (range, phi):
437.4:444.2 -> 9.8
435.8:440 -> 9.9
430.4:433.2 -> 10.4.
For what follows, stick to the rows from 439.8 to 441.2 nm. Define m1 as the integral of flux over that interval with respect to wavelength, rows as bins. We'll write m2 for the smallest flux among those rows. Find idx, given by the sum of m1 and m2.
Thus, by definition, 21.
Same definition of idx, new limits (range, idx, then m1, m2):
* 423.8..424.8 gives 26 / 14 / 12.61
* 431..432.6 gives 26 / 17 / 9.665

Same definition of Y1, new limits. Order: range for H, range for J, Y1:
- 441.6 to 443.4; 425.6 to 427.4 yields -1.4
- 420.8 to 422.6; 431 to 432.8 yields 3.9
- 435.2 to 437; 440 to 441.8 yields 0.2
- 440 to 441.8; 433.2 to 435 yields -0.2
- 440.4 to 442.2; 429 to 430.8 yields -0.9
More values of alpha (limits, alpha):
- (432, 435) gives 95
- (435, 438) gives 97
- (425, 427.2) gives 153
